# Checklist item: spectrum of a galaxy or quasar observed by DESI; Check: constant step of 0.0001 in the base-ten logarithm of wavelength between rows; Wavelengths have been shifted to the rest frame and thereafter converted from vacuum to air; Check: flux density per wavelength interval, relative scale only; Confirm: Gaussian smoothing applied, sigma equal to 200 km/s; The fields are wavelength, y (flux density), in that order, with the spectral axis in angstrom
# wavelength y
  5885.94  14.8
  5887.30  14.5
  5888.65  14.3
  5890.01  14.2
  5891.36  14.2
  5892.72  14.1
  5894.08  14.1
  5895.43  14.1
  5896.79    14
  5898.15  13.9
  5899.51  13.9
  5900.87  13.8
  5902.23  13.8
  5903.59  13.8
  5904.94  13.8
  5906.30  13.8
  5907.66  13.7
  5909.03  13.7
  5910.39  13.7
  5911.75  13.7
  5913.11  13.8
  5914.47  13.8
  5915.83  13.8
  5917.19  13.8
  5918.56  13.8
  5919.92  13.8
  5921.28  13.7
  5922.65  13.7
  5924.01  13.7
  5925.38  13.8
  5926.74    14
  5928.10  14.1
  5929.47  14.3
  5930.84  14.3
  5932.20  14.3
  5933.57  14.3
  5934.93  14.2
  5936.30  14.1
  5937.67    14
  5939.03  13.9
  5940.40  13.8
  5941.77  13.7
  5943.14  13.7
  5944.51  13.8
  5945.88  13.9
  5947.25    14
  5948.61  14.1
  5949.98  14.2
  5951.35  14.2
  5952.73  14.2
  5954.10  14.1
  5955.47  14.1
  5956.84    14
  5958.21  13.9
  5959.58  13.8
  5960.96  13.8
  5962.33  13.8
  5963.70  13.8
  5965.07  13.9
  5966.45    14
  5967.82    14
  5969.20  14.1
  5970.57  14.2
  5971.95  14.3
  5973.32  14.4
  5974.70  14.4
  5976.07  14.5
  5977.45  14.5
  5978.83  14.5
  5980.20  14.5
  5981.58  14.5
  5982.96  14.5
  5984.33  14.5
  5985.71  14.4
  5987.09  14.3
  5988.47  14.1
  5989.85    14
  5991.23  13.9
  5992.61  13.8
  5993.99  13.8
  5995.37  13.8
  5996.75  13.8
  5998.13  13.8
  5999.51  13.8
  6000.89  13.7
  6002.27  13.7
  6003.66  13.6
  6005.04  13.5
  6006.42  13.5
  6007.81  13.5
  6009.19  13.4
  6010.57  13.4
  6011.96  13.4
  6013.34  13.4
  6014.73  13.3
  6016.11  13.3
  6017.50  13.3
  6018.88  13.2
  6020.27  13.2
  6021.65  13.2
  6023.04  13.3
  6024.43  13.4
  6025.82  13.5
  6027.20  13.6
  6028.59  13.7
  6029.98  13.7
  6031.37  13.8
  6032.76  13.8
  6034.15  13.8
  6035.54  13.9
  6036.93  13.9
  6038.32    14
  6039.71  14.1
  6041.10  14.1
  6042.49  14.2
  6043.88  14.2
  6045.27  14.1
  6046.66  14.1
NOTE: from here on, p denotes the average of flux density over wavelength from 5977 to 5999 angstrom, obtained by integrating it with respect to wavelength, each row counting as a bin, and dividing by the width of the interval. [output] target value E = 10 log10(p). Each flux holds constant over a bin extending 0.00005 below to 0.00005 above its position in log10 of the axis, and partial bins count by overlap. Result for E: 11.5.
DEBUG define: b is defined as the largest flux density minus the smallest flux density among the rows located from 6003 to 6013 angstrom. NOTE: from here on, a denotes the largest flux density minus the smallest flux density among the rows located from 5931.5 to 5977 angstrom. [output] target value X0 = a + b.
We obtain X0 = 1.00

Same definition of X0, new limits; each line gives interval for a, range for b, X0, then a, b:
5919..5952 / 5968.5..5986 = 1.00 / 0.60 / 0.4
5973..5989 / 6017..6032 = 1.00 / 0.40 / 0.6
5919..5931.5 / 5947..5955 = 0.80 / 0.60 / 0.2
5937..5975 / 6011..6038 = 1.40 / 0.70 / 0.7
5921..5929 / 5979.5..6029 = 1.70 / 0.40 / 1.3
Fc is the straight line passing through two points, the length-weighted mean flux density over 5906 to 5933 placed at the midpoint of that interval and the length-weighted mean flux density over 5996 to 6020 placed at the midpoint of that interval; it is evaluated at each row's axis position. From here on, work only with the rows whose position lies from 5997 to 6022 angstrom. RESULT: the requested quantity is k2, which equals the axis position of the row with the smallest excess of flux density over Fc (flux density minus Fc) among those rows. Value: 6018.88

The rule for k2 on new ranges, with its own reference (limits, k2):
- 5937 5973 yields 5941.77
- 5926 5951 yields 5941.77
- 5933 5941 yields 5940.40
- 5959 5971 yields 5959.58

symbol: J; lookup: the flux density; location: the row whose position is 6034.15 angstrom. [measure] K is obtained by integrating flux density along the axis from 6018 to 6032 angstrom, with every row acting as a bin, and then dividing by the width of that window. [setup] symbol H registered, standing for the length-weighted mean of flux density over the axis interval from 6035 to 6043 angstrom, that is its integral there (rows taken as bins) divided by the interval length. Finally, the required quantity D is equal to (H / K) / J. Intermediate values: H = 14.0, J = 13.8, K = 13.5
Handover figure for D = 0.0756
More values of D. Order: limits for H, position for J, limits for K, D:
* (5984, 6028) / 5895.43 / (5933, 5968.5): 0.0692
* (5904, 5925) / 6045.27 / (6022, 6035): 0.0717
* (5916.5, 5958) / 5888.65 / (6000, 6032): 0.0727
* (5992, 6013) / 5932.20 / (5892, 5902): 0.0682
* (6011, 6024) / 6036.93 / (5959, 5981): 0.0675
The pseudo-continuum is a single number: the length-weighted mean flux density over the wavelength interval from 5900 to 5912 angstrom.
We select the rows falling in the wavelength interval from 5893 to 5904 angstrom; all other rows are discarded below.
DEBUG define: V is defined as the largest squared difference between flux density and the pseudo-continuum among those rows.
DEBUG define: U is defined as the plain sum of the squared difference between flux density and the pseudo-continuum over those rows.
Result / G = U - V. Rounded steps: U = 0.34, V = 0.12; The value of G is 0.2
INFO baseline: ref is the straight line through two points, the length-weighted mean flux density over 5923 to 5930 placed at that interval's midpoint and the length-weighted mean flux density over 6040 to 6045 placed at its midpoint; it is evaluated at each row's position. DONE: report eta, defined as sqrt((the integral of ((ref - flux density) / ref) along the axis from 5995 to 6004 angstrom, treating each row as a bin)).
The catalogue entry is 0.47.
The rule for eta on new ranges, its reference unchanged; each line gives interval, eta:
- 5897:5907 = 0.25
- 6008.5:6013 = 0.48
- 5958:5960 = 0.16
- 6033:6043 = 0.35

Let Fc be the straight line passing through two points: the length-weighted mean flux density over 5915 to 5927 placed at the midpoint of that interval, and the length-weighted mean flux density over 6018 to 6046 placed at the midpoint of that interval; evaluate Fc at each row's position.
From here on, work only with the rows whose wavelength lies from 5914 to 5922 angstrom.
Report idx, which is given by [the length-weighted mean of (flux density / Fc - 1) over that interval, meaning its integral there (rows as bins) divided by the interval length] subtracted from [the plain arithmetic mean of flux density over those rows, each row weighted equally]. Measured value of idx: 13.8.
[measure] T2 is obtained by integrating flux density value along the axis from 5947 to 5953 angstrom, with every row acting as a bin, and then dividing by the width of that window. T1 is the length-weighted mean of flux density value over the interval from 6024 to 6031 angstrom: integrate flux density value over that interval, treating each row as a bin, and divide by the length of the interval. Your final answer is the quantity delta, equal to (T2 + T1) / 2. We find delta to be 13.9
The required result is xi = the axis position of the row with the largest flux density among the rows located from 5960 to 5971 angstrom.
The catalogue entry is 5970.57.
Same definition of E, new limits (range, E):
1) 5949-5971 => 11.5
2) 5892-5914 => 11.4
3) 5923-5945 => 11.5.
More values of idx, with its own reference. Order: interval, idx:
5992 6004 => 13.8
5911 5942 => 13.9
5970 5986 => 14.4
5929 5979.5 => 14.1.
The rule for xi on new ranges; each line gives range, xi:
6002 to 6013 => 6002.27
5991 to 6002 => 5991.23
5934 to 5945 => 5934.93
